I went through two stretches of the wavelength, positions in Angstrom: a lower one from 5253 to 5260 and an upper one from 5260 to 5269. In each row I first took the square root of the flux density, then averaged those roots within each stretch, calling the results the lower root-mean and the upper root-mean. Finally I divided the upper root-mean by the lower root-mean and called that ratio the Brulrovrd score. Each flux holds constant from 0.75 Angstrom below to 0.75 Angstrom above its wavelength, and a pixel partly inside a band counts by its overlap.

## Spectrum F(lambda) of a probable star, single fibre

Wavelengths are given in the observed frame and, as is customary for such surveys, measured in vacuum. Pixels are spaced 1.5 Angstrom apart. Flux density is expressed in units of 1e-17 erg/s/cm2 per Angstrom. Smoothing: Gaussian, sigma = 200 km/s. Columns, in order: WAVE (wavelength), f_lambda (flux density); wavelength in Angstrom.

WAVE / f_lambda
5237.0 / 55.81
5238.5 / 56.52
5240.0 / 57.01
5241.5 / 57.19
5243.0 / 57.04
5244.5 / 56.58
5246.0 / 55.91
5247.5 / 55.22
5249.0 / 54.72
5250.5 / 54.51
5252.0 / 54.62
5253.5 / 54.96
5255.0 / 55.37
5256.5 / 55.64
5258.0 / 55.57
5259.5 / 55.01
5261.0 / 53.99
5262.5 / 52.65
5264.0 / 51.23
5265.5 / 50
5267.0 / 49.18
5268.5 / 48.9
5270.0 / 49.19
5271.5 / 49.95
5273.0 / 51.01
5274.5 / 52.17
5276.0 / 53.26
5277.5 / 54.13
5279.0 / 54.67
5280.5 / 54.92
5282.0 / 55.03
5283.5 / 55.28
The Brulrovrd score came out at 0.96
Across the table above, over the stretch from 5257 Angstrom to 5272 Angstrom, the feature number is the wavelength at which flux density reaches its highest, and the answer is 5258.0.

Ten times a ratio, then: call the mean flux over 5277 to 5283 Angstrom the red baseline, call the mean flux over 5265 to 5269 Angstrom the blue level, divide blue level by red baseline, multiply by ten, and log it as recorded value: 9.0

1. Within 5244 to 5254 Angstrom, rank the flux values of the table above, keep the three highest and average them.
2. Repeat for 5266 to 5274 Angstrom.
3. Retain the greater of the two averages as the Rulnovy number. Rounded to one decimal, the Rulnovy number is 55.9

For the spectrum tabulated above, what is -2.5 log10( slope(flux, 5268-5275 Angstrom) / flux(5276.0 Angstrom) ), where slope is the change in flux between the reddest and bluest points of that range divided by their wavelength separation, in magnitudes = 4.98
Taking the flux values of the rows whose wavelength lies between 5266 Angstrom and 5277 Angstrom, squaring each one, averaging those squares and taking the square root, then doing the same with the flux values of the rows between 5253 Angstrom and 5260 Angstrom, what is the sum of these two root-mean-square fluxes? 106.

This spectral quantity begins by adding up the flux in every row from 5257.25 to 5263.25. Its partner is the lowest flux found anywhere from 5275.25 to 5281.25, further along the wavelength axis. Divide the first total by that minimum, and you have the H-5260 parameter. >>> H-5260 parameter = 4.08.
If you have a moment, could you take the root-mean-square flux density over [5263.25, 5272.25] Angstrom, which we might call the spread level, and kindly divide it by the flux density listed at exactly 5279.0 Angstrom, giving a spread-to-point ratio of 0.91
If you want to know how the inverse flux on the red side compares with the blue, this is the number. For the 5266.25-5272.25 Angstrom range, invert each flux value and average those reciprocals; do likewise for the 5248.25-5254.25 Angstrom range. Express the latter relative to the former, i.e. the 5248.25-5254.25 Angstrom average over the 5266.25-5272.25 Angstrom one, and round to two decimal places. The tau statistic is 0.90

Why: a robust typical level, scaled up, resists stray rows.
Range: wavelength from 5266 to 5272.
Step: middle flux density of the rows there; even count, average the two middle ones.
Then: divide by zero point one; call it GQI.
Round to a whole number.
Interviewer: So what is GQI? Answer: 492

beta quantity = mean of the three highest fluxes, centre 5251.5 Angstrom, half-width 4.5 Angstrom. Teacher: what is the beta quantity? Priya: 55.2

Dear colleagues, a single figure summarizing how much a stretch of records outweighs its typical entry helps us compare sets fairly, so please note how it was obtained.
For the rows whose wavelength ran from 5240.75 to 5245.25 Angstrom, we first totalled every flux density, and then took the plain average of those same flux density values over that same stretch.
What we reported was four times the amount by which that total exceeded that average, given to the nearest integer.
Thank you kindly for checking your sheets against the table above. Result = 455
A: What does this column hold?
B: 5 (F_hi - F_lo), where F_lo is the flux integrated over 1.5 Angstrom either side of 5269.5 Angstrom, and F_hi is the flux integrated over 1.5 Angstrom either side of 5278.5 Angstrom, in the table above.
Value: 80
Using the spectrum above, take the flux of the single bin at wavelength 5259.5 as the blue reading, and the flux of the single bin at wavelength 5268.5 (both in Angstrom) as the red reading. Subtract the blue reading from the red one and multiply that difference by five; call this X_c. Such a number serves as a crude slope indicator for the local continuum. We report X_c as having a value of -31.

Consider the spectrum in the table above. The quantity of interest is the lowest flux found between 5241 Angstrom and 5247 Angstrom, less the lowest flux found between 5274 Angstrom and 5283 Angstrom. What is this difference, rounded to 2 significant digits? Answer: 3.7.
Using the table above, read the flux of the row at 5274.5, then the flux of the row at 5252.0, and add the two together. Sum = 107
